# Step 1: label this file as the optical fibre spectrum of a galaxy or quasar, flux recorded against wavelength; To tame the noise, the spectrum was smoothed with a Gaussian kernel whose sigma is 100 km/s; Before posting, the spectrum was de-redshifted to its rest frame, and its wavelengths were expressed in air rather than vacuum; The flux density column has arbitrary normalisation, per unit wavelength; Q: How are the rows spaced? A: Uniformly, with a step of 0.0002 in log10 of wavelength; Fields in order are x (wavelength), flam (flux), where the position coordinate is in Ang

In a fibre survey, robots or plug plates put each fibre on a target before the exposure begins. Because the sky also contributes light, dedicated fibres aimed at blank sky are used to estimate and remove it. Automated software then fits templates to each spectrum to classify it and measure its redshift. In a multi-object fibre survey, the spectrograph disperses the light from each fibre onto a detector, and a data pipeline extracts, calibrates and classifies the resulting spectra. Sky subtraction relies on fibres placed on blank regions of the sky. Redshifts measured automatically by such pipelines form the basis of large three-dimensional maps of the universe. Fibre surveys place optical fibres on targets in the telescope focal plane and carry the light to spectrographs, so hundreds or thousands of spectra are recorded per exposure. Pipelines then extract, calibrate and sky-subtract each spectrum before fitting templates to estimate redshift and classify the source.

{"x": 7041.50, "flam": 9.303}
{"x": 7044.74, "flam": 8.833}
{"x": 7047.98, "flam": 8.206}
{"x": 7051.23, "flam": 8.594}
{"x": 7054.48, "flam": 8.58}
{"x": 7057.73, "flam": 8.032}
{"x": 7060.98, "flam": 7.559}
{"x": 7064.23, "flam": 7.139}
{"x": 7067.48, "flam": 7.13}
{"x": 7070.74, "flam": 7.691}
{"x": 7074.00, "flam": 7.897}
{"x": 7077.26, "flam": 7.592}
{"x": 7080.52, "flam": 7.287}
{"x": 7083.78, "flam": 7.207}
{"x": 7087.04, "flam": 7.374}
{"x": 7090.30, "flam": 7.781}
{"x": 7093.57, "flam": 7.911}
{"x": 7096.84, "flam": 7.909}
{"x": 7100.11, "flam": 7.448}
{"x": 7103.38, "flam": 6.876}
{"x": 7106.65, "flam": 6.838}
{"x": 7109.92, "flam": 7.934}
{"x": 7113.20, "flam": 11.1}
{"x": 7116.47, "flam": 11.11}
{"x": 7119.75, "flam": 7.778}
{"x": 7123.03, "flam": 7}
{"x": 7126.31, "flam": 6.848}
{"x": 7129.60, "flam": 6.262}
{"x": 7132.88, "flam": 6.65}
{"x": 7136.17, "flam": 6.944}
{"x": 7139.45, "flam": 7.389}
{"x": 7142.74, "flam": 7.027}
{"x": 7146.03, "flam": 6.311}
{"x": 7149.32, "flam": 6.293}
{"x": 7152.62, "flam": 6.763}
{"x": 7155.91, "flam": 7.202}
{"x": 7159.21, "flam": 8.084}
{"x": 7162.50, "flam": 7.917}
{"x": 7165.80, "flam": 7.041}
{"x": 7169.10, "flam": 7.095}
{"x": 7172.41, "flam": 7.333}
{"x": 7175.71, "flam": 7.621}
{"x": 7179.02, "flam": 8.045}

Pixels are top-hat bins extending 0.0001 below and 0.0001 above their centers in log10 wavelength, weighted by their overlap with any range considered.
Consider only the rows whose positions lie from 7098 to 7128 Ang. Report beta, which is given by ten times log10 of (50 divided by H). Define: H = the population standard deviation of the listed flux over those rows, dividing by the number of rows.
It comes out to 14.8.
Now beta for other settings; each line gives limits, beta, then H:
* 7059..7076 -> 22.2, 0.30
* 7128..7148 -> 21.0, 0.40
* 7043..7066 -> 19.5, 0.57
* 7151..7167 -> 19.9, 0.51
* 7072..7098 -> 22.6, 0.28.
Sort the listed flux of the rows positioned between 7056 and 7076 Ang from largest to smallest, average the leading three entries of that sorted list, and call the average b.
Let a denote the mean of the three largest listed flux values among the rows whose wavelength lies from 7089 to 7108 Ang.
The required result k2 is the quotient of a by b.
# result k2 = 1.00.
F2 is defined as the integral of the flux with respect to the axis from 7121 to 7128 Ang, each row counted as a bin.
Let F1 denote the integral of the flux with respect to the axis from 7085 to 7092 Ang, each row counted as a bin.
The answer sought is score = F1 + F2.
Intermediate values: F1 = 53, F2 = 49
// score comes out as 102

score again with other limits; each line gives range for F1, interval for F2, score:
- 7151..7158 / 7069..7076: 104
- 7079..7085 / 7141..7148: 90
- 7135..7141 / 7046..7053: 102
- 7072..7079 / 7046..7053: 113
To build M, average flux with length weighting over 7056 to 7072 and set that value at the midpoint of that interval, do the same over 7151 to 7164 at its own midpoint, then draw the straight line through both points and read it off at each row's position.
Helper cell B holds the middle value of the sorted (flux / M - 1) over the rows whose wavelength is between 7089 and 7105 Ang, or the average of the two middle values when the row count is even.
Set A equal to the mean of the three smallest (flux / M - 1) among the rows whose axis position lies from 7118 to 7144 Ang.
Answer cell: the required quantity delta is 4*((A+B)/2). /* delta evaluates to -0.17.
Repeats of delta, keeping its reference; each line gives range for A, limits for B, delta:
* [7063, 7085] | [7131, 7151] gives -0.28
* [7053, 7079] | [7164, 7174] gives -0.17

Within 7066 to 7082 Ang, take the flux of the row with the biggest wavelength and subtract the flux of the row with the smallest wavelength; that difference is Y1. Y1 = 0.2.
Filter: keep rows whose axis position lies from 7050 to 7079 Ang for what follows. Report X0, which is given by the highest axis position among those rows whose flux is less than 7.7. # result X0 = 7077.26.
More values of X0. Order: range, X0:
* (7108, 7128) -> 7126.31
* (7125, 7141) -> 7139.45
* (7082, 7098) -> 7087.04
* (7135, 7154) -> 7152.62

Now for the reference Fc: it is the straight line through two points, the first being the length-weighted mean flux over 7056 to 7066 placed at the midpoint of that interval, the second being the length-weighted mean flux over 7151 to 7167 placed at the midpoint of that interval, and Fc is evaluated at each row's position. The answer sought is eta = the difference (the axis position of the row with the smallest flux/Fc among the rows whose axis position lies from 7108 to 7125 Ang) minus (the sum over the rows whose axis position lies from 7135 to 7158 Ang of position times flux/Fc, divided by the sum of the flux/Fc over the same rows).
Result -22.9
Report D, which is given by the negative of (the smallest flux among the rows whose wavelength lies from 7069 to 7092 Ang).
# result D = -7.2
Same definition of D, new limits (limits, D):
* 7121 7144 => -6.3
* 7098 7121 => -6.8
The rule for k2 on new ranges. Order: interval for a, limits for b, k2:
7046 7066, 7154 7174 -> 1.09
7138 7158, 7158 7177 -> 0.92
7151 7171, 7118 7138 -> 1.07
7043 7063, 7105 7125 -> 0.86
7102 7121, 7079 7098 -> 1.28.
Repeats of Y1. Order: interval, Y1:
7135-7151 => -0.7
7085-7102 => 0.1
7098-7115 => 3.7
